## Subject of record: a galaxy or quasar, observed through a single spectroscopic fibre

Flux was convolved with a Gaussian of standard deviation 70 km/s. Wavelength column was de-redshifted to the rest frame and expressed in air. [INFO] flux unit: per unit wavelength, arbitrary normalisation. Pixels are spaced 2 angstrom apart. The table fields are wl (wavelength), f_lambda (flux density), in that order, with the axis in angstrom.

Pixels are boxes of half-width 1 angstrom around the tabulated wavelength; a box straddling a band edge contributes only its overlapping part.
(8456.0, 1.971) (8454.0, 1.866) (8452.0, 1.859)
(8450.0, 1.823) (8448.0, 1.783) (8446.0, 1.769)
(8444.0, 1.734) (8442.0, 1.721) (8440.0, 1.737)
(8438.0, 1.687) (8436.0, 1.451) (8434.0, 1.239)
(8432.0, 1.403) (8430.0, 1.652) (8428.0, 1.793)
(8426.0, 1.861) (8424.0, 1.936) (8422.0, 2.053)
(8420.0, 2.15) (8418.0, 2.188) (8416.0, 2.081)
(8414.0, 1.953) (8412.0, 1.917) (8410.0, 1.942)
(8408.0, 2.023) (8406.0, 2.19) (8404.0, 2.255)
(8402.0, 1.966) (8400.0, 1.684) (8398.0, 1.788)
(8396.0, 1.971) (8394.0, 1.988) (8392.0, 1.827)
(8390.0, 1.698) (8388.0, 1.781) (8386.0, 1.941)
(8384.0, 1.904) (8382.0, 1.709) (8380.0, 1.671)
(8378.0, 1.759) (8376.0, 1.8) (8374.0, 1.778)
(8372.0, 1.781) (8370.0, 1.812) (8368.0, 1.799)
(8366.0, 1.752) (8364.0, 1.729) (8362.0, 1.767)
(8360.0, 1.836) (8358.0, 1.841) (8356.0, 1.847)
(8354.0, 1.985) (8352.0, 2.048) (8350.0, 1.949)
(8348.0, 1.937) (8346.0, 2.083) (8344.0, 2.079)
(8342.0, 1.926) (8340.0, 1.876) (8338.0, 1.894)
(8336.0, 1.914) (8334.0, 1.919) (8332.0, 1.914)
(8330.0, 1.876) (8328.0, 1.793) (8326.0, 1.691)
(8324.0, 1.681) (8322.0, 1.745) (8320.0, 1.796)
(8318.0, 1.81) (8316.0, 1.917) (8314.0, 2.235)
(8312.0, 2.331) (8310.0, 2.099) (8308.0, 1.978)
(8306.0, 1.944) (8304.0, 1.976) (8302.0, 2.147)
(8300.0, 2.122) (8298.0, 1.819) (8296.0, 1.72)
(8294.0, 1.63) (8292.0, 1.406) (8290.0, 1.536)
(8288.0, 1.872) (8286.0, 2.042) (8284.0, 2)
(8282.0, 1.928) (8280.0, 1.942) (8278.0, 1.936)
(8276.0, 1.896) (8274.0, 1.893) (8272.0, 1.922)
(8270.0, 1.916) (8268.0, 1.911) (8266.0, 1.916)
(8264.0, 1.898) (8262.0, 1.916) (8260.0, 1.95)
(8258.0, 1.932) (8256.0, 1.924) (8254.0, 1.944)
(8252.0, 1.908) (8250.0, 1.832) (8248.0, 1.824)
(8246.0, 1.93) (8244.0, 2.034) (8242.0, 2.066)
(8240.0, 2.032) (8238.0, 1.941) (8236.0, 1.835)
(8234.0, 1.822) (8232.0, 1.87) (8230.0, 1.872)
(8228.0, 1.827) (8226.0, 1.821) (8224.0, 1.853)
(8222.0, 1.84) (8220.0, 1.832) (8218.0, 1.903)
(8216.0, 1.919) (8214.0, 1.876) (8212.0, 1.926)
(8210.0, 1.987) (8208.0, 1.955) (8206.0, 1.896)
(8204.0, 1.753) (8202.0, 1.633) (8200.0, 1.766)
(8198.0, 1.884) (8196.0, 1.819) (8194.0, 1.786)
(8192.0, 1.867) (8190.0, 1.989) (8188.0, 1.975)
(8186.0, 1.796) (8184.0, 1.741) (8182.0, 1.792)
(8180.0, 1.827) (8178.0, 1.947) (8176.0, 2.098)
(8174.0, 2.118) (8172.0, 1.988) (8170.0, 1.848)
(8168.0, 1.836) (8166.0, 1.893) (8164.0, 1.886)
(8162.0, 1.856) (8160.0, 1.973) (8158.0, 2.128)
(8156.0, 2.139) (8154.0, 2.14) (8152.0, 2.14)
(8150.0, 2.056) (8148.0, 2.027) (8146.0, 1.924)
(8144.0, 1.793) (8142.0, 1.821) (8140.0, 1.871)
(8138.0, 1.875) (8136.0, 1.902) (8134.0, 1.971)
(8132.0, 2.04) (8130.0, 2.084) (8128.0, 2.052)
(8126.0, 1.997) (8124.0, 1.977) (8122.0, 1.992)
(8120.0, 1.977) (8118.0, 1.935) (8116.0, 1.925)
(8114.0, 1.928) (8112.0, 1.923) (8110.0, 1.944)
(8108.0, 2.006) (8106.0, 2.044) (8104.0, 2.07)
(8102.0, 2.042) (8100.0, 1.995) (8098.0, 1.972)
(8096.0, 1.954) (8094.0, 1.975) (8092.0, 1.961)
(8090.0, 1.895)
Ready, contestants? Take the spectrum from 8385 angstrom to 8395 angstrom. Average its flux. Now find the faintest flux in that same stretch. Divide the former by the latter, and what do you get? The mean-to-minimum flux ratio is 1.09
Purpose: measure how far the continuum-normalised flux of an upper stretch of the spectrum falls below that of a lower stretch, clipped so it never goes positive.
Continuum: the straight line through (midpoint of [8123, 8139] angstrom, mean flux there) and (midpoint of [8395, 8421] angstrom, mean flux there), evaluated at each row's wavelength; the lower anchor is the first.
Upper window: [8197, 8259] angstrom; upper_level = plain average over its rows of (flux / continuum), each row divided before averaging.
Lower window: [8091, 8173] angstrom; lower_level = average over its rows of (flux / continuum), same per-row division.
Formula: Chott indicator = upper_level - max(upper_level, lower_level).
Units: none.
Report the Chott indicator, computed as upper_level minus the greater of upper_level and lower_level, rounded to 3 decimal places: -0.047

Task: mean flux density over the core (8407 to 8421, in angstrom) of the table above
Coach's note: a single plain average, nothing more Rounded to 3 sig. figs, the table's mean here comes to 2.04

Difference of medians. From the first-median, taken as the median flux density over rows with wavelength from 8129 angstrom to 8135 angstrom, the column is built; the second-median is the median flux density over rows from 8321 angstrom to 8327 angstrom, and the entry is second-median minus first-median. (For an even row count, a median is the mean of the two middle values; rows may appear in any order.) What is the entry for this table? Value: -0.3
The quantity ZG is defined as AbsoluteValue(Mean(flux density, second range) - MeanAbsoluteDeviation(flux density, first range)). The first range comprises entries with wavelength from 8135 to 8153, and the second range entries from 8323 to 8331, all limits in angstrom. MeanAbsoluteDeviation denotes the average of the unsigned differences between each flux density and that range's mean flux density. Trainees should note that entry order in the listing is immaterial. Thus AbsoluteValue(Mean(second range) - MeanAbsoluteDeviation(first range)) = 1.67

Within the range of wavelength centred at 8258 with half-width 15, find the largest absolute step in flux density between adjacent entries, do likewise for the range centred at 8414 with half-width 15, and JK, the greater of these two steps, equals 0.29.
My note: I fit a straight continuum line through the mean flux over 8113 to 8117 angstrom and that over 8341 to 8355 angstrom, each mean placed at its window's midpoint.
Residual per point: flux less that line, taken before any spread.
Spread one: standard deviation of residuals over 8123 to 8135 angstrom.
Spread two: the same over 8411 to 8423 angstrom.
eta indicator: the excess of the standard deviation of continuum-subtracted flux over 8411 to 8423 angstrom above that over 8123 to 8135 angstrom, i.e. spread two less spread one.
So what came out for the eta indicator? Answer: 0.06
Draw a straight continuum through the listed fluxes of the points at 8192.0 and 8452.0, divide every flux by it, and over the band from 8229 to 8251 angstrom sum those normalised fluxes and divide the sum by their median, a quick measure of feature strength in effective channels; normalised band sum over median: 11.25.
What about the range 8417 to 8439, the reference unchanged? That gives 10.83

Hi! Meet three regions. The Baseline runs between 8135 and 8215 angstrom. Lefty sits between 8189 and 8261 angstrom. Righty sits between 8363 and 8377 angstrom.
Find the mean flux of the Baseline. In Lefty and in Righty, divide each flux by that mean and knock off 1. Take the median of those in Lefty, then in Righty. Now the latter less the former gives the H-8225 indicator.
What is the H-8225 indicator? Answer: -0.05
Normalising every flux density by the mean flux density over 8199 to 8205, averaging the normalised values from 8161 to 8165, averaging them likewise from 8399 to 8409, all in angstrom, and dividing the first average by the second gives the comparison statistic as 0.92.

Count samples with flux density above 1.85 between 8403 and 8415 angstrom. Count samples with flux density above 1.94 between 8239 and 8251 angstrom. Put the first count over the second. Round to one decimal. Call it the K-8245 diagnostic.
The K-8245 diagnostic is 2.0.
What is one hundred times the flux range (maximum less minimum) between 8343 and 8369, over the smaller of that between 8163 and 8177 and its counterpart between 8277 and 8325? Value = 126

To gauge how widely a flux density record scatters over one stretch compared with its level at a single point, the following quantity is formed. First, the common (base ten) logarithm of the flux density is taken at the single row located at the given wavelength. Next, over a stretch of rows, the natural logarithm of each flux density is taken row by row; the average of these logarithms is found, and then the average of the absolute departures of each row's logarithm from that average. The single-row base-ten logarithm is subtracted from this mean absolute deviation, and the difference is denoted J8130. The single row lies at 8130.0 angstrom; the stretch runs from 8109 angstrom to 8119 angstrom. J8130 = -0.32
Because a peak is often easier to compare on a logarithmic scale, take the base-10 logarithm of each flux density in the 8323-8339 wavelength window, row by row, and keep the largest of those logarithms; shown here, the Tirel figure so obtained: 0.283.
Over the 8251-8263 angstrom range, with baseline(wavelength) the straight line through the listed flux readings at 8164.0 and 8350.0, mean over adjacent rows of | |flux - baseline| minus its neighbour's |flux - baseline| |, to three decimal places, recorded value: 0.019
